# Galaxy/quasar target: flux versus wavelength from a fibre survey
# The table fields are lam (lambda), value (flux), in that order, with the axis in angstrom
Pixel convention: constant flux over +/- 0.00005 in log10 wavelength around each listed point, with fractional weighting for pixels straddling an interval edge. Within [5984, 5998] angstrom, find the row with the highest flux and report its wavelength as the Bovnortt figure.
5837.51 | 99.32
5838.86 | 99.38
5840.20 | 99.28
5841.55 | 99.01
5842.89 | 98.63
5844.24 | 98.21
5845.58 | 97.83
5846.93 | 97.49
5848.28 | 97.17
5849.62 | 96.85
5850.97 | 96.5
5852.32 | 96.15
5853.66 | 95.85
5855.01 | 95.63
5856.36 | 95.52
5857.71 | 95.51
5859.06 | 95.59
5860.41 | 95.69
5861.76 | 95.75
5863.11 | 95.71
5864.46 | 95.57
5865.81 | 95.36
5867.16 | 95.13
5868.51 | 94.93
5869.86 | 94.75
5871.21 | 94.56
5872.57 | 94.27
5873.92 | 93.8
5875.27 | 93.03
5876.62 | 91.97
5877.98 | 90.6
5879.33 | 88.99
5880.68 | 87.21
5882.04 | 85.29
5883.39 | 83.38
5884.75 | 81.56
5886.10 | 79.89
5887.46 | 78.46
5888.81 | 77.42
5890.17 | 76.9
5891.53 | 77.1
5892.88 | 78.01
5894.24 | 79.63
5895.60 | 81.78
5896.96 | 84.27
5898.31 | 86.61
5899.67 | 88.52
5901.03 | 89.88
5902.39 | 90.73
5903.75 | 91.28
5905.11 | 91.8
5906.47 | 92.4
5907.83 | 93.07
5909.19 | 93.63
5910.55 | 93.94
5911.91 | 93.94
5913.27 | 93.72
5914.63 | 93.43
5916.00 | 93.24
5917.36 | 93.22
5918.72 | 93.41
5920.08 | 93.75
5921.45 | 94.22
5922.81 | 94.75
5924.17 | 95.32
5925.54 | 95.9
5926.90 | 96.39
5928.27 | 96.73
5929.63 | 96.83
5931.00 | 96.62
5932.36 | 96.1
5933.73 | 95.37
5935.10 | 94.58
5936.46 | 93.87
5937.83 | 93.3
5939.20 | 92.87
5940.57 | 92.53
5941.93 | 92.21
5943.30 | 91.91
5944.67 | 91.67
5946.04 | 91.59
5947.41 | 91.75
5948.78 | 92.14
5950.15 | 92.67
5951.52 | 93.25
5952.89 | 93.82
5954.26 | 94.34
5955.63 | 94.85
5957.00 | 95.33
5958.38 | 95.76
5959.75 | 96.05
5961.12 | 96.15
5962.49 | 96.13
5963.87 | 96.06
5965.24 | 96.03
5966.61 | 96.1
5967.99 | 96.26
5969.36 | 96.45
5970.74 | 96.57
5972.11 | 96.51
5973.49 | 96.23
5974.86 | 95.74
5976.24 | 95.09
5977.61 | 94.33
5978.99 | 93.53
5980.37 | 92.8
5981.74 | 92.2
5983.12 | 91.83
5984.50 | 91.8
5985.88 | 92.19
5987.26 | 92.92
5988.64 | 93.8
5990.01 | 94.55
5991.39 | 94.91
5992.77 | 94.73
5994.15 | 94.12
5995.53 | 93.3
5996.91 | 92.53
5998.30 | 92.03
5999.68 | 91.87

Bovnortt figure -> 5991.39 angstrom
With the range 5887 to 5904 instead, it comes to 5903.75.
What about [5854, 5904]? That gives 5861.76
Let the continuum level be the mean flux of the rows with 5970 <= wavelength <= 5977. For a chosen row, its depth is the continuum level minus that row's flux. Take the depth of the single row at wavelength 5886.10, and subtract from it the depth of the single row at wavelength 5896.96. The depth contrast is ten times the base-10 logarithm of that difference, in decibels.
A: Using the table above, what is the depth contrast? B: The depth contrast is 6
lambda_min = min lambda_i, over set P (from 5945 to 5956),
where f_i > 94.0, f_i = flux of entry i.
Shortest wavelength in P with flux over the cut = 5954.26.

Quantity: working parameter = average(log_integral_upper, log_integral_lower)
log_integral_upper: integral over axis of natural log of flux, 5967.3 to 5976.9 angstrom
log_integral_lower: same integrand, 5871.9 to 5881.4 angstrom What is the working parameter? 43.4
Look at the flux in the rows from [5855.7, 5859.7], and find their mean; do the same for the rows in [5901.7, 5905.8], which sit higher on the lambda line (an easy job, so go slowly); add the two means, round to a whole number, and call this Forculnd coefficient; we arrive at 187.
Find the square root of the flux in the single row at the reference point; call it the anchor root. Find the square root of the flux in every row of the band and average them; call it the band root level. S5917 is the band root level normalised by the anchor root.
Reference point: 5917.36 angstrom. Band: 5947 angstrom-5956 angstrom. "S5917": 1.00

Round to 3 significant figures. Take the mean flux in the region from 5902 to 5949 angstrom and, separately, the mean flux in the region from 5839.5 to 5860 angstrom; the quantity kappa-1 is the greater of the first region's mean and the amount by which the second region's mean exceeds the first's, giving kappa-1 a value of 93.7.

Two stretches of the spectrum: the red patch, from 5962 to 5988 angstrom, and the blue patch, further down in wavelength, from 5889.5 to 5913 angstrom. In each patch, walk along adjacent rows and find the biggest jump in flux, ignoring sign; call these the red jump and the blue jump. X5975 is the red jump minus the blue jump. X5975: -2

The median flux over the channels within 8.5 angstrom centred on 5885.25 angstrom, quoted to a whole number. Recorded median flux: 81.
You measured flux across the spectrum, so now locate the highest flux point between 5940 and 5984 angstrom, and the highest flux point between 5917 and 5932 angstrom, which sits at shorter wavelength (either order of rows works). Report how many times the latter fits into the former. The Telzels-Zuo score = 1.00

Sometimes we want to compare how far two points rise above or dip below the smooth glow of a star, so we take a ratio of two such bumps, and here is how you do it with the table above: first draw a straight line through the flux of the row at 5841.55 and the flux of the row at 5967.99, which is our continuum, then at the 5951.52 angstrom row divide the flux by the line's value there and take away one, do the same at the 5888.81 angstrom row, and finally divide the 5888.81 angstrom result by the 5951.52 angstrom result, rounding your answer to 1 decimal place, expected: 6.0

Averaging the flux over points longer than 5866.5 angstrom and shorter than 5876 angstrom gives 94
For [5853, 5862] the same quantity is 96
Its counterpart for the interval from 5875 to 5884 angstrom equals 89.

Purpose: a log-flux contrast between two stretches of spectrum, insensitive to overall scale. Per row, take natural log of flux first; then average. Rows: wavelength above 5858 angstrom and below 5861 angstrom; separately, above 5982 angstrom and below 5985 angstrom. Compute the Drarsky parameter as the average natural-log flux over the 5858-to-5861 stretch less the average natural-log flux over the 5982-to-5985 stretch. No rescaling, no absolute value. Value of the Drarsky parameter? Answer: 0.04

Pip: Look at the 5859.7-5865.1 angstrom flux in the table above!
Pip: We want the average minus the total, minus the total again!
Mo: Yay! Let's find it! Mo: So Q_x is -670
